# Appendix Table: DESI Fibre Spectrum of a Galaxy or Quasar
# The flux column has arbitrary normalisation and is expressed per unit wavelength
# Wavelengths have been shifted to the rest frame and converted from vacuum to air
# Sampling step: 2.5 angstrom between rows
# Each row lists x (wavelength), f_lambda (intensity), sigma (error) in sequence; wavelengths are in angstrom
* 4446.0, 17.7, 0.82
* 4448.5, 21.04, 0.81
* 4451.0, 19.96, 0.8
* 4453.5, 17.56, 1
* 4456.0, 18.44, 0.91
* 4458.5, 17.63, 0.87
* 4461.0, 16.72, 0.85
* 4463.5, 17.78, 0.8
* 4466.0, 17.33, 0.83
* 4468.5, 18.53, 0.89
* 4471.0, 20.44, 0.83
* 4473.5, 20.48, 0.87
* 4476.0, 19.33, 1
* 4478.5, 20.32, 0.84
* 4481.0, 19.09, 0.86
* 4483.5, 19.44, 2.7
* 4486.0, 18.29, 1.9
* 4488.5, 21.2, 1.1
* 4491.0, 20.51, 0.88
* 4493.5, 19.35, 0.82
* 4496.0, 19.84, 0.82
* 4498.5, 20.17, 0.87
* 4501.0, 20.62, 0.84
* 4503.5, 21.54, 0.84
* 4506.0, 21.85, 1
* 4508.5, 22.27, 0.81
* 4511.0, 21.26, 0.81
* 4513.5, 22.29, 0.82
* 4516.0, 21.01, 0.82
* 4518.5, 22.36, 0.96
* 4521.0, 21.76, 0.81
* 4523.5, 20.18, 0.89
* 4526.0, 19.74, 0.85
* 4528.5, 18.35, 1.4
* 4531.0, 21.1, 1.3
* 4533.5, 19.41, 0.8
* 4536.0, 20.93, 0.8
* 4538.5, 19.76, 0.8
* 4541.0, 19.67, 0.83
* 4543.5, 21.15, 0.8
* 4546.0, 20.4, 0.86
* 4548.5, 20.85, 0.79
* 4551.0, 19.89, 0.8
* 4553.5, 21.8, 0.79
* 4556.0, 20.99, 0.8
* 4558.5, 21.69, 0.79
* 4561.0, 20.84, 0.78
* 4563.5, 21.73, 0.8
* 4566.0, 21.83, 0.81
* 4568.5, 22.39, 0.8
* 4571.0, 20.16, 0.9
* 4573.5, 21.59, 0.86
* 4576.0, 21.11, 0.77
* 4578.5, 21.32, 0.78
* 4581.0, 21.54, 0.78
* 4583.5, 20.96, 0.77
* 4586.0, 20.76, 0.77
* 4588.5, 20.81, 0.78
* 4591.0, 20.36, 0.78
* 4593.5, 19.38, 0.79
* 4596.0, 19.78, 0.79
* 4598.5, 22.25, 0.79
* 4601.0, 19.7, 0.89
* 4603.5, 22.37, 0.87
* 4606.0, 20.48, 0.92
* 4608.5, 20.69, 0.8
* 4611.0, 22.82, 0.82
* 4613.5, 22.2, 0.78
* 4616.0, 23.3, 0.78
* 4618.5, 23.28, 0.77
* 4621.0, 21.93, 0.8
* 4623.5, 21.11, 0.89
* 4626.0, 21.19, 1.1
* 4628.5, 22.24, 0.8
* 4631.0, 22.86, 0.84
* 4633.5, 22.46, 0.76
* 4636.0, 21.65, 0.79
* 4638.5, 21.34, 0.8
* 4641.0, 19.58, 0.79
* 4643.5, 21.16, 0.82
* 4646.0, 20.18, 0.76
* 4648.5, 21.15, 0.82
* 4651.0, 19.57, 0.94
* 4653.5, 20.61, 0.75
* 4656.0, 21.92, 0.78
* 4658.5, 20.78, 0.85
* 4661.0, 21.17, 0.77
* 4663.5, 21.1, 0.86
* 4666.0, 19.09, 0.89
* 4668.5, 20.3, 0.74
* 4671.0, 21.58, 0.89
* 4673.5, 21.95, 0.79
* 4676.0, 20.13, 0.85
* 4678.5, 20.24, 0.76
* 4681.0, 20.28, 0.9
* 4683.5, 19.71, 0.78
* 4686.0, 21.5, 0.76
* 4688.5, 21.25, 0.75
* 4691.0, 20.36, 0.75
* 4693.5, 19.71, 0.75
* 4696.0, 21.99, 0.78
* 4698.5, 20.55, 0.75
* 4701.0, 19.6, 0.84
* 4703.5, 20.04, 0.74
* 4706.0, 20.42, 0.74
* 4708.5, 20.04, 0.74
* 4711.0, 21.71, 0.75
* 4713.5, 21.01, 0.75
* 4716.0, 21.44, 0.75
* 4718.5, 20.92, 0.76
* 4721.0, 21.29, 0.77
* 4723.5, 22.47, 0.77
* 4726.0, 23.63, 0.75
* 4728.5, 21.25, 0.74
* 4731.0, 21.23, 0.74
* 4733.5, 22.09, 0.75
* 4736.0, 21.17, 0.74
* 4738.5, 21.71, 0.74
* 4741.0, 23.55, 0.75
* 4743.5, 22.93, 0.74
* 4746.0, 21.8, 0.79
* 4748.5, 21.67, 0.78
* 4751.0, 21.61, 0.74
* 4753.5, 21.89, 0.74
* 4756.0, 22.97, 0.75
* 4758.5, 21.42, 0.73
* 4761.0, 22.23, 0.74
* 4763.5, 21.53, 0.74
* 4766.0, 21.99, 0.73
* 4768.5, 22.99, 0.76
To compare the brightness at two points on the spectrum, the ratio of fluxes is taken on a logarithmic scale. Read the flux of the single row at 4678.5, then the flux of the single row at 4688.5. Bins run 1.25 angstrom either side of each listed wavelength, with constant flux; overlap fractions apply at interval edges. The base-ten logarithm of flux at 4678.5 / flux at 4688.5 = -0.021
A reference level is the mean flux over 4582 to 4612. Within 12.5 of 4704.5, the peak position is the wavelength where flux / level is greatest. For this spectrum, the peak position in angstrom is 4696.0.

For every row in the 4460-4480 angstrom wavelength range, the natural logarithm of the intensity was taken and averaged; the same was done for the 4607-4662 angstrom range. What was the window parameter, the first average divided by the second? 0.96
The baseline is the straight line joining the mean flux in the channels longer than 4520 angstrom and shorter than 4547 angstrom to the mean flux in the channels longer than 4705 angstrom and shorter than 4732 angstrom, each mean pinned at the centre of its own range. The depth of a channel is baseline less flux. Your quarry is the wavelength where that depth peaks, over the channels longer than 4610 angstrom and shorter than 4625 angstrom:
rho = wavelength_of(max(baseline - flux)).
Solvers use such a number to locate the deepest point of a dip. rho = 4623.5 angstrom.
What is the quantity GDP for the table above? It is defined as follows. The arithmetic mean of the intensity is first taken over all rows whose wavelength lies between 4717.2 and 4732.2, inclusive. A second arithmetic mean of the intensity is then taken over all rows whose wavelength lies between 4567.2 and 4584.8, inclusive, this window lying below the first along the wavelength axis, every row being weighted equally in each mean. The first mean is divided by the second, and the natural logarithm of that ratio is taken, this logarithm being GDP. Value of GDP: 0.023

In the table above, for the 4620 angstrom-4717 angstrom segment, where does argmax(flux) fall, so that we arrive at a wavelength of 4631.0 angstrom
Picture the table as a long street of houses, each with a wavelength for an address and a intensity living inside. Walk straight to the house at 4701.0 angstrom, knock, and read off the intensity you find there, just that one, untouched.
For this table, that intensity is 19.6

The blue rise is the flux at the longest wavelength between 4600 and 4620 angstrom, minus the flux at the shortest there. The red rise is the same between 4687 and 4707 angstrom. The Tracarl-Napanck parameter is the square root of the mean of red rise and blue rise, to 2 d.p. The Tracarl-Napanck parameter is 1.17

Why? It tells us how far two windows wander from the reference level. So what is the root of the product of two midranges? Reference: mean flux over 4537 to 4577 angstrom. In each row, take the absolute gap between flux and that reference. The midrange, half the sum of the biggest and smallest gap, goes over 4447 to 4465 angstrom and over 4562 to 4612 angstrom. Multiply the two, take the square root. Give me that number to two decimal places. 1.42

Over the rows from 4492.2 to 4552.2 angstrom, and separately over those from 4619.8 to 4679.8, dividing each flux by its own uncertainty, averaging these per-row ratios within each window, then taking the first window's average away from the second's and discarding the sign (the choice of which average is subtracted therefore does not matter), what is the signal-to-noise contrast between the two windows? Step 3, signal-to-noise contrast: 1.7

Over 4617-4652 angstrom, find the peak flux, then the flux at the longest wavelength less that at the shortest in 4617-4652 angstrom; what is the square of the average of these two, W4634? 96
